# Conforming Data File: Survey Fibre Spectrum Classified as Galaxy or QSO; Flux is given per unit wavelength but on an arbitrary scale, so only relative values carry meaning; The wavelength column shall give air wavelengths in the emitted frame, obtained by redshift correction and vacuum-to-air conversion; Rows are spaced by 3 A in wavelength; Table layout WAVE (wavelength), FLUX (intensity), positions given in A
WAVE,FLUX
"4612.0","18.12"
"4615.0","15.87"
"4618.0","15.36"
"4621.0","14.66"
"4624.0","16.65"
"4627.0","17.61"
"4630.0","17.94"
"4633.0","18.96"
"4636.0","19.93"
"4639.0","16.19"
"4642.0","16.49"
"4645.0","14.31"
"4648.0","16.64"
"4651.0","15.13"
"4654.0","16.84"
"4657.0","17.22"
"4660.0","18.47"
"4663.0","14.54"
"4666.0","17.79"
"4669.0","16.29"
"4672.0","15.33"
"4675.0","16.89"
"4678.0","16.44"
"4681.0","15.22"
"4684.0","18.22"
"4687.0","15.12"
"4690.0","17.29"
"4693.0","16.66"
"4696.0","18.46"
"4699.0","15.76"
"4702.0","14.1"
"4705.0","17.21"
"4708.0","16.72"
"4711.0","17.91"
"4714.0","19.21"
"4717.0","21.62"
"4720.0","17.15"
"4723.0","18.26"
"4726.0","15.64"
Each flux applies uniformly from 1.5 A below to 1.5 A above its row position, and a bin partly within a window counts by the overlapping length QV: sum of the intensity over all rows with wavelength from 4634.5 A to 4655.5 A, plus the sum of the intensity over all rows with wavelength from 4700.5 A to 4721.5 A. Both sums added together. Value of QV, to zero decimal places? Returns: 239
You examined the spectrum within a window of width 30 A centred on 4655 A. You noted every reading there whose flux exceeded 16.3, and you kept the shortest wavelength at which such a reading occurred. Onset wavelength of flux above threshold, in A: 4642.0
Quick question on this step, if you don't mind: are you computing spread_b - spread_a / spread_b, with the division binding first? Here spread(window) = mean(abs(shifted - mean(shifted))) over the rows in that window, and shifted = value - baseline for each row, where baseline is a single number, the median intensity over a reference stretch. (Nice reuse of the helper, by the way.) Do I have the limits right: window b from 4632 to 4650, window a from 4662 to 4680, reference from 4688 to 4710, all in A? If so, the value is 1.0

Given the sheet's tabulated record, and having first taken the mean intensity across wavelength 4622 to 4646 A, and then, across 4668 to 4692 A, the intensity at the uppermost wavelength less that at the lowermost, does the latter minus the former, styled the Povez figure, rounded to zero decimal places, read -16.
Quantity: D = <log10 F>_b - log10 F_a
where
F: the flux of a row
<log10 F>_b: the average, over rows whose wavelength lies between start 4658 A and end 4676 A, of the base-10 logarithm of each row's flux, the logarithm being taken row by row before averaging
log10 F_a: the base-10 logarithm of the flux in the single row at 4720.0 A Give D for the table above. -0.017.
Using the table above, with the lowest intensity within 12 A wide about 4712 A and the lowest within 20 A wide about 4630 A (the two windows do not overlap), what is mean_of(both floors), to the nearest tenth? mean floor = 15.7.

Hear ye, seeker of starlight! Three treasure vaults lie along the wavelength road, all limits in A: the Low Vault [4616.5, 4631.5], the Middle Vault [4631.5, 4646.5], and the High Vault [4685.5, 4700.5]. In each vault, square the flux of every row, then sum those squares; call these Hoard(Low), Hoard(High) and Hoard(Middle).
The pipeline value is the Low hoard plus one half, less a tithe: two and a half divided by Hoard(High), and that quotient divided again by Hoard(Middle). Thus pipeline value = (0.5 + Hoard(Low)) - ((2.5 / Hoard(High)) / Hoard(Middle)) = 1361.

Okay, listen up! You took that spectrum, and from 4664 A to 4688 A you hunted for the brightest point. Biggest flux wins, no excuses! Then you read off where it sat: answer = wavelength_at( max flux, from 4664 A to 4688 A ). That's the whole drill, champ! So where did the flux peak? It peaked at 4684.0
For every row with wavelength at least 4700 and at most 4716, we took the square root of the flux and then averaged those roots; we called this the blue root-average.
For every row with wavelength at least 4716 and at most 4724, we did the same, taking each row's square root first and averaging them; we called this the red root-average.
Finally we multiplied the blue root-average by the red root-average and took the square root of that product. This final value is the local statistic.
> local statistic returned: 4.24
